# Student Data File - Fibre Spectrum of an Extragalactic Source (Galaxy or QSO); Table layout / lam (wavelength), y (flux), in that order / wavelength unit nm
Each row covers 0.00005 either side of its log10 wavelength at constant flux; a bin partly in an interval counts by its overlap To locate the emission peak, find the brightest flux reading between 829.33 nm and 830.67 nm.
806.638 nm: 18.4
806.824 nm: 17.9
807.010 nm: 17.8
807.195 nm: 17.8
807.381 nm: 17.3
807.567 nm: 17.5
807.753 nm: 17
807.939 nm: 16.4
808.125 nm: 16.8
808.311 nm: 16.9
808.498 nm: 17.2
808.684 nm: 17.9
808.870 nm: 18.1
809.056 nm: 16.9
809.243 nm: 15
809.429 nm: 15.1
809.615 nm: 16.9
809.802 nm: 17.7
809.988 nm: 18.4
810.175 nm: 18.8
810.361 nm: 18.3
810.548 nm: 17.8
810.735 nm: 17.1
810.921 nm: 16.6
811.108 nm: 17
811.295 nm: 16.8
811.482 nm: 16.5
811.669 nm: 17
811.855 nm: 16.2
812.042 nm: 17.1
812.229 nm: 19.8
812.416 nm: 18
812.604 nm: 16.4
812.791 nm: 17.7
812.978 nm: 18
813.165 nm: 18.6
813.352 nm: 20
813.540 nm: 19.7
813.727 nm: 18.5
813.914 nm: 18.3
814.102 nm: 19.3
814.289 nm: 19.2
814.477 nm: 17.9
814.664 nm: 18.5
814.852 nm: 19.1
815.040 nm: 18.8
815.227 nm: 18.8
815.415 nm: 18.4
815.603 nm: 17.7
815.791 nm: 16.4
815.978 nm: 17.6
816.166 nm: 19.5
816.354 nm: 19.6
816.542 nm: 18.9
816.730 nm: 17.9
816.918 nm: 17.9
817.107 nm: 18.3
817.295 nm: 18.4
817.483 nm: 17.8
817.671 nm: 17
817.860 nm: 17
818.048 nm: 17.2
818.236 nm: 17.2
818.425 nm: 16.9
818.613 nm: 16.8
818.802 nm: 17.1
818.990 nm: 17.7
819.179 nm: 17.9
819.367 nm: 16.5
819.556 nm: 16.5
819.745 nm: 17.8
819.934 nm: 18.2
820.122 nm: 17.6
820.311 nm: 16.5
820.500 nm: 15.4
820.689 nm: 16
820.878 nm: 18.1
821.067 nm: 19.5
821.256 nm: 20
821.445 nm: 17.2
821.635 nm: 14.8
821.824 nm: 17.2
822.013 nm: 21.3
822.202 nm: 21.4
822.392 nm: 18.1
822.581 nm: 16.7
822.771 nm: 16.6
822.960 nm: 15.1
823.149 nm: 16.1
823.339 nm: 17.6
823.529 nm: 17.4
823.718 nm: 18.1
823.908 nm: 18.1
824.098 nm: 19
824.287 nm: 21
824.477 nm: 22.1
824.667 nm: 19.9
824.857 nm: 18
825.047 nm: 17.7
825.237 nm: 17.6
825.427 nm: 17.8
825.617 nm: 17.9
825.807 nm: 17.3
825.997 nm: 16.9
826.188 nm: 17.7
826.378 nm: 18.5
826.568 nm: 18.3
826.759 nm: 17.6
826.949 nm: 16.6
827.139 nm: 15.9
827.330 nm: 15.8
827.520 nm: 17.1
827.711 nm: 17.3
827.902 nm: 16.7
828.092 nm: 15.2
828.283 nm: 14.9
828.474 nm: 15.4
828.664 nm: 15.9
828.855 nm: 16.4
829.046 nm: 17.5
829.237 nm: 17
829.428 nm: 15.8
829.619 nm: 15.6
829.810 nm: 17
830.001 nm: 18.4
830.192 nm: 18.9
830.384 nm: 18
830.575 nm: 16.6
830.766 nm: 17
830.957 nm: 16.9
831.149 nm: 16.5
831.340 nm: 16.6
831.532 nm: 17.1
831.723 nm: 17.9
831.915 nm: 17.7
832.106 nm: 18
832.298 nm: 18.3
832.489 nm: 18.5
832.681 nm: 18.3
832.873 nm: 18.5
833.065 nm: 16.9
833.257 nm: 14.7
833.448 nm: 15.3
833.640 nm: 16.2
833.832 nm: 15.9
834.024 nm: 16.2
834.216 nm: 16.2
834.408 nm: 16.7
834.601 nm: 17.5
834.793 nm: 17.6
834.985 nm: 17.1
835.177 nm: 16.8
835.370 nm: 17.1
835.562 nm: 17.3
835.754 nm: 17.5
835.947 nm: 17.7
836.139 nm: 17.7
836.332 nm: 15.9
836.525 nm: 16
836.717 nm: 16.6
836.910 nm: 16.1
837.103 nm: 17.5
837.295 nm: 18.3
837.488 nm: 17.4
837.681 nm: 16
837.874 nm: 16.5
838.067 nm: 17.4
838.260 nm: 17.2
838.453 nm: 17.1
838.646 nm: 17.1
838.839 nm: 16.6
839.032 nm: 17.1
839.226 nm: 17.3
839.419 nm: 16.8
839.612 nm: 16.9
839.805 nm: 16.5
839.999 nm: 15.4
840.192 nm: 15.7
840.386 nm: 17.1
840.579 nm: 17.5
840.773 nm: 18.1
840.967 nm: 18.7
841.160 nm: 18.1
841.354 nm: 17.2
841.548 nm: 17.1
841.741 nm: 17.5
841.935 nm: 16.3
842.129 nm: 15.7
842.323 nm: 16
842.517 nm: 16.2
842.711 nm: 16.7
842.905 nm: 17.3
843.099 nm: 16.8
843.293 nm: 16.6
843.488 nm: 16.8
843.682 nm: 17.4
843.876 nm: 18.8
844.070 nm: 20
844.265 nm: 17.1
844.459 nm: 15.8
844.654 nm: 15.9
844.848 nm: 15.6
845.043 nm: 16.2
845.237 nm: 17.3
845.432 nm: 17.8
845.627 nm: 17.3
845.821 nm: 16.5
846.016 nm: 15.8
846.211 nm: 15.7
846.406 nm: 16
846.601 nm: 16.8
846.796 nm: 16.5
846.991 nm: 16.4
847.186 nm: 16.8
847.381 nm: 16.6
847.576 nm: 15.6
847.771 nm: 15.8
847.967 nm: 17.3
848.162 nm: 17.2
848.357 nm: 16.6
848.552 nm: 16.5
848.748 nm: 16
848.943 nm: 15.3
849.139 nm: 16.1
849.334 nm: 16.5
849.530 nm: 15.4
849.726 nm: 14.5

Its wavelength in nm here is 830.192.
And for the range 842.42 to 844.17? 844.070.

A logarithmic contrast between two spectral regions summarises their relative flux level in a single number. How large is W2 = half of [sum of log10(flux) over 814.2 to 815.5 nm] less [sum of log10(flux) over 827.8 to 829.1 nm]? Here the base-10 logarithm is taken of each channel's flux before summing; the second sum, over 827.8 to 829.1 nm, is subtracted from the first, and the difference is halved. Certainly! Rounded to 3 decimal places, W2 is 0.236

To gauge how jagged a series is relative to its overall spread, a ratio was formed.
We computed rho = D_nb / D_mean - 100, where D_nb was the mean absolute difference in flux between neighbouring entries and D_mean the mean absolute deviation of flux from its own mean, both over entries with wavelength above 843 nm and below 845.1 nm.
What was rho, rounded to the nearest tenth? -99.1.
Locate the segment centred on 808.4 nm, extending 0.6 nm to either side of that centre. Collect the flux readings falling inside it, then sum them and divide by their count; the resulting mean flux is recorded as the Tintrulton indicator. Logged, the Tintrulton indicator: 17.2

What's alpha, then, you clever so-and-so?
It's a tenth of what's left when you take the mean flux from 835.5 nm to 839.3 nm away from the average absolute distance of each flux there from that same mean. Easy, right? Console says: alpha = -1.65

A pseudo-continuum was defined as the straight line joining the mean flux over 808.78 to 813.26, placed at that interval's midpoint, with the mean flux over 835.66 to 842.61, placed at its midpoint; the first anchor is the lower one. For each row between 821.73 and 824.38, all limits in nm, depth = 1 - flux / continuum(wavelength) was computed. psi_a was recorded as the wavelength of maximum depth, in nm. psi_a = 822.960 nm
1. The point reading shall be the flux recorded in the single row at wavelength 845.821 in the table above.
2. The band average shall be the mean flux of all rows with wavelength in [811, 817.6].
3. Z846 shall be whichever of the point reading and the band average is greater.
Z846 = 18.2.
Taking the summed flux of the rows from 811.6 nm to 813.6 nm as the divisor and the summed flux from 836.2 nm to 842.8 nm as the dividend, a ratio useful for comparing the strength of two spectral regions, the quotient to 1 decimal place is 2.9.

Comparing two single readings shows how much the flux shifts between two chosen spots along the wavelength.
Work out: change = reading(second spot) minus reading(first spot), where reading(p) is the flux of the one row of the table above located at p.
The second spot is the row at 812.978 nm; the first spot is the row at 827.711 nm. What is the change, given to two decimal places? 0.70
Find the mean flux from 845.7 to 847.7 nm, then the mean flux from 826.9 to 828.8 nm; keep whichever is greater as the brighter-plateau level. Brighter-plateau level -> 16.3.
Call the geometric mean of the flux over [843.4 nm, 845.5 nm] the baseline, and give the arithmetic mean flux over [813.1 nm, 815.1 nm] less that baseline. 1.8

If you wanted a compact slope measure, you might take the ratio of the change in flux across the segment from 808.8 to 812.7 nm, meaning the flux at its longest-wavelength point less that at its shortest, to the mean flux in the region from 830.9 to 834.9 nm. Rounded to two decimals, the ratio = -0.10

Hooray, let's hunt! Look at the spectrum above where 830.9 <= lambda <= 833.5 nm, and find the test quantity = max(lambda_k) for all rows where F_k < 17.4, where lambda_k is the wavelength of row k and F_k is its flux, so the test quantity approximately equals 833.448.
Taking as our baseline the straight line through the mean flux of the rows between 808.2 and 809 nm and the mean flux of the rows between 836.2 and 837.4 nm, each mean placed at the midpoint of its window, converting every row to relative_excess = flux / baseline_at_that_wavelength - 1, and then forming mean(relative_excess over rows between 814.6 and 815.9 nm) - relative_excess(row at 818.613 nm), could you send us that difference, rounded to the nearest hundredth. 0.08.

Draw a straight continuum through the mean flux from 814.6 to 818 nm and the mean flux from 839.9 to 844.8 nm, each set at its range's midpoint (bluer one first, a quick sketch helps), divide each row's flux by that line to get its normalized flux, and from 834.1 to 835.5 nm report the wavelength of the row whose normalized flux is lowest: 834.216 nm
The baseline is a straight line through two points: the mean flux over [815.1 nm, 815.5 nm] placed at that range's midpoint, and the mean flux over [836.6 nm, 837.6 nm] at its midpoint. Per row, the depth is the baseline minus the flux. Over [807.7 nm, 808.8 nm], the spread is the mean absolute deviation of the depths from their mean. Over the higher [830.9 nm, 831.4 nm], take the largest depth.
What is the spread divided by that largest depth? 0.34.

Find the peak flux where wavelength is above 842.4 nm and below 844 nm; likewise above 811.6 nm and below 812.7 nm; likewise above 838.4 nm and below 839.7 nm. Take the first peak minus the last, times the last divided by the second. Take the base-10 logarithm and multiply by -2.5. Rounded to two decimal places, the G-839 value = -0.29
